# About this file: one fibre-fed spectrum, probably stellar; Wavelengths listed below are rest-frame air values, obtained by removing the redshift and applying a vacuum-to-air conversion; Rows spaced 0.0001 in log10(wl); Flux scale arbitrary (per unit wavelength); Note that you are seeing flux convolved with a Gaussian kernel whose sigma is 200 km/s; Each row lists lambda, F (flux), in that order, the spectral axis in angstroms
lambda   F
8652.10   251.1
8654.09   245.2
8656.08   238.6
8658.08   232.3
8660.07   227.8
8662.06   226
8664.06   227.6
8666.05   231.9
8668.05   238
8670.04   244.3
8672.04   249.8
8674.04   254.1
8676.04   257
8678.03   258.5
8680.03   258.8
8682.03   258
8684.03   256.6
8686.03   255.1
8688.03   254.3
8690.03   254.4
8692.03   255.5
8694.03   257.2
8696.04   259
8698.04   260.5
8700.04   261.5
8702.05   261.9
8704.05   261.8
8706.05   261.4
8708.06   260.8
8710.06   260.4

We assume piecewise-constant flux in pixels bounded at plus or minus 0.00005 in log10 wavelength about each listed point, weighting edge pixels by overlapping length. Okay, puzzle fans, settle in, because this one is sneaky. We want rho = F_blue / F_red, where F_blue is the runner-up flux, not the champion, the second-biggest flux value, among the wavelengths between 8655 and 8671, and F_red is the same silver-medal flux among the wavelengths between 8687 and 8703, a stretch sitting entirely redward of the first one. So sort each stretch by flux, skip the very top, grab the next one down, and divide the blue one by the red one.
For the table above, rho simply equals 0.91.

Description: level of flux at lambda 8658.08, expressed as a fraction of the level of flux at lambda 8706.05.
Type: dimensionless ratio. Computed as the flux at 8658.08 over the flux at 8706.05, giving 0.89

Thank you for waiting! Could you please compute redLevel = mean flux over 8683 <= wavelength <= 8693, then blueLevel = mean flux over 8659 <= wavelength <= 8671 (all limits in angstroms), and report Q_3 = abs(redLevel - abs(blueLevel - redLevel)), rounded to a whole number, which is 233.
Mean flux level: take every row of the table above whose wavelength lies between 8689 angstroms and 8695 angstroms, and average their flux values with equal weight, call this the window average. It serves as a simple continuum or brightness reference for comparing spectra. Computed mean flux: 256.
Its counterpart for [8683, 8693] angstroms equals 255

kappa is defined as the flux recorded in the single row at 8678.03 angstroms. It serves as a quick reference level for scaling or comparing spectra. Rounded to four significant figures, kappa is 258.5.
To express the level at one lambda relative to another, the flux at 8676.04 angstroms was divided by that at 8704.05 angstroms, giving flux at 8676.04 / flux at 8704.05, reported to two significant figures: 0.98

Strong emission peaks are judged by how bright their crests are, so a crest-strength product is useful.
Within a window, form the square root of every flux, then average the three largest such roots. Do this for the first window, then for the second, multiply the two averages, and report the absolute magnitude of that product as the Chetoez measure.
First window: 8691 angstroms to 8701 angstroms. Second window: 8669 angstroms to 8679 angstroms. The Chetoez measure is 258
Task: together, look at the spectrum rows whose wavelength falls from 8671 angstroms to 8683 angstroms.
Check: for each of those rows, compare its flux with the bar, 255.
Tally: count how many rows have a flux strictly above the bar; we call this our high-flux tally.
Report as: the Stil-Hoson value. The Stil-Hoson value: 4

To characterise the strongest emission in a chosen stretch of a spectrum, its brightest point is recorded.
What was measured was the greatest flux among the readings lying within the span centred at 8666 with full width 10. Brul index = 244.3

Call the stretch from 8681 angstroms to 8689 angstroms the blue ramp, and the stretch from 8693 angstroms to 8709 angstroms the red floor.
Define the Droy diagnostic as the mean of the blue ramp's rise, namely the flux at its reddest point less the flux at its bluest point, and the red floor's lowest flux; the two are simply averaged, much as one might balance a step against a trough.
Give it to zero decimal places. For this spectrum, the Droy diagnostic 127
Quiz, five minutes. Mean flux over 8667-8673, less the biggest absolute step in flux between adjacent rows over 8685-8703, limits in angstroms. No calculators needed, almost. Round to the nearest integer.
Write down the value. 242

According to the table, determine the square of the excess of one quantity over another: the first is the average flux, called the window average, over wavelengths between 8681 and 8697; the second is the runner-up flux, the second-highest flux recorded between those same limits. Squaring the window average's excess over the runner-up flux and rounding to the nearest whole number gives 3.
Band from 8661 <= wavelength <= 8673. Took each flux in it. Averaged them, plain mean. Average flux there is 236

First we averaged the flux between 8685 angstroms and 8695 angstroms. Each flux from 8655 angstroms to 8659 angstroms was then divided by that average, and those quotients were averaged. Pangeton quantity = 0.92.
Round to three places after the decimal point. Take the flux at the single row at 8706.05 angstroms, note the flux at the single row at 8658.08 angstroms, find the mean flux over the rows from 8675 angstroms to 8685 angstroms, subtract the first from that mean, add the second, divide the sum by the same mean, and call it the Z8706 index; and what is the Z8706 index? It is 0.887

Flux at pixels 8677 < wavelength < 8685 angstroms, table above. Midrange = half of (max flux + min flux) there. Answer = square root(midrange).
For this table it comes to 16.1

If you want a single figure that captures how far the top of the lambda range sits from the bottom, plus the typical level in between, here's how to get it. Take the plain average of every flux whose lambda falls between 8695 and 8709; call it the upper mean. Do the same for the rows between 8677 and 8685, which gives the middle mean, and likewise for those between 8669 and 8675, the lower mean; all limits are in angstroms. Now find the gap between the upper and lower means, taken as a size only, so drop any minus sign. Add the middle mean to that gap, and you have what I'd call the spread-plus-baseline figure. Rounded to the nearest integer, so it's 270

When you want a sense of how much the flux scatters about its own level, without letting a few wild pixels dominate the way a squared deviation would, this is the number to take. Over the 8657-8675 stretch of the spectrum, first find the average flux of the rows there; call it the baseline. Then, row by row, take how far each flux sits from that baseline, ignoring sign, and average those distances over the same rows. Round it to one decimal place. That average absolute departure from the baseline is 8.6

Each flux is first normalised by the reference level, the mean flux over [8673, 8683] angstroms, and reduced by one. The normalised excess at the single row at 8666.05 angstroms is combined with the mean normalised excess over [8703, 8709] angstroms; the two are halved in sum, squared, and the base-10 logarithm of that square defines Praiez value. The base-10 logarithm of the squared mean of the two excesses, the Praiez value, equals -2.8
